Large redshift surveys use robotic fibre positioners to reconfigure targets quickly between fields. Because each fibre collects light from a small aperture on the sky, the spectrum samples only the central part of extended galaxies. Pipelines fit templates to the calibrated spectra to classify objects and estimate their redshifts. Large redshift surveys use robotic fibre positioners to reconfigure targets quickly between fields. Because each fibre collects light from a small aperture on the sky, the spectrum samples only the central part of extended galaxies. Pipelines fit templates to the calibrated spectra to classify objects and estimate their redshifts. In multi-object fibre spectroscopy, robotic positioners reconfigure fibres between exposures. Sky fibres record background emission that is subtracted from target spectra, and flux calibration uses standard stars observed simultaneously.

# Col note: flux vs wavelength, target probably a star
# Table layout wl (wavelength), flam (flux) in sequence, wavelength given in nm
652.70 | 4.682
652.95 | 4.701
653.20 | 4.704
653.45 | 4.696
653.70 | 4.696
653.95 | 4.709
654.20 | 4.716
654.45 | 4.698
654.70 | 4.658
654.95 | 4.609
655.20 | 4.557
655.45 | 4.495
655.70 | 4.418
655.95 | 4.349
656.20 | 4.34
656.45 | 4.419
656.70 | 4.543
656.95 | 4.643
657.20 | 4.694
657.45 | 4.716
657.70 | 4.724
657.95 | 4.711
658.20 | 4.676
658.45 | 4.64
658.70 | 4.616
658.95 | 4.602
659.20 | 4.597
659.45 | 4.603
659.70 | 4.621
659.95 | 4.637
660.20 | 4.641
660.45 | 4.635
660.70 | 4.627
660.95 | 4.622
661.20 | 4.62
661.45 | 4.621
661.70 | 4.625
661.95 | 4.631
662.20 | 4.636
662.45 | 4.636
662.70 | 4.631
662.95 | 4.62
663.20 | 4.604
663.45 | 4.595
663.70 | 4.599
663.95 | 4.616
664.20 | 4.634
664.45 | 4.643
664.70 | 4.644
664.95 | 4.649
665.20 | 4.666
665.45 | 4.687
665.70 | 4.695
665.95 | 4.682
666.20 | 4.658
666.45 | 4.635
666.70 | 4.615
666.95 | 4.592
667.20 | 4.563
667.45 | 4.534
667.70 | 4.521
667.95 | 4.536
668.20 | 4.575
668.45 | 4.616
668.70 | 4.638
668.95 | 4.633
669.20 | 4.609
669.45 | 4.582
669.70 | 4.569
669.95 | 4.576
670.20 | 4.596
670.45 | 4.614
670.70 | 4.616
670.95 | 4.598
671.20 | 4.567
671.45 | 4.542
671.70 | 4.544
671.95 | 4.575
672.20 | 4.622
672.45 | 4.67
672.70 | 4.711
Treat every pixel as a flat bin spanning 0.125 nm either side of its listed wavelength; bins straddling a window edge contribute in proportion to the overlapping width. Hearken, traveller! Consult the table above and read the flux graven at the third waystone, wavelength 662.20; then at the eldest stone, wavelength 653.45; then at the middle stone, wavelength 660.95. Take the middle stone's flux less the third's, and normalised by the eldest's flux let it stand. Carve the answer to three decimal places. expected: -0.003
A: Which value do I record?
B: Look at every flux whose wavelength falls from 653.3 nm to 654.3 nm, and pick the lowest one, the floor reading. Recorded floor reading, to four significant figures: 4.696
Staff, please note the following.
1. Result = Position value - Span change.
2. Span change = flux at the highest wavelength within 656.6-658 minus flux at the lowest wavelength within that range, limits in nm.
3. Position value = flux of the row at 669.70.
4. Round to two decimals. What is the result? 4.40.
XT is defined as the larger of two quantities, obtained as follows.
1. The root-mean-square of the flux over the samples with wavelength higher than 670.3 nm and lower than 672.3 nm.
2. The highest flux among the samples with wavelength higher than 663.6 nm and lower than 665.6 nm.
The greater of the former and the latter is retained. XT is 4.69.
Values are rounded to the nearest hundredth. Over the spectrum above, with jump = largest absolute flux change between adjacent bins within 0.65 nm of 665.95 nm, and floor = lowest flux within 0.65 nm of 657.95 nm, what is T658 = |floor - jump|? 4.62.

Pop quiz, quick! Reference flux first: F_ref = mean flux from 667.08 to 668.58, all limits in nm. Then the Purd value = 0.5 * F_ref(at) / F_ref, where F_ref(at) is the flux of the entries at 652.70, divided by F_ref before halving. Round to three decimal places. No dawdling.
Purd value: 0.514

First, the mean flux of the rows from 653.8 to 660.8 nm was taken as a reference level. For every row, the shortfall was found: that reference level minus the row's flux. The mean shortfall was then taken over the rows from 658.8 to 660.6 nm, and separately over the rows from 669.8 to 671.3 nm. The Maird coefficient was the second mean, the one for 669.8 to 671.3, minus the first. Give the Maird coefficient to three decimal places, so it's 0.025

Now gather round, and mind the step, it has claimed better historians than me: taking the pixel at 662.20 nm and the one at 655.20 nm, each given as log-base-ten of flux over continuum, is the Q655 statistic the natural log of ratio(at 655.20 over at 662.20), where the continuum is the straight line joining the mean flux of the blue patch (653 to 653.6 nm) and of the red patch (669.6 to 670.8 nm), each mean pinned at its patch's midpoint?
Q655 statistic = 2.8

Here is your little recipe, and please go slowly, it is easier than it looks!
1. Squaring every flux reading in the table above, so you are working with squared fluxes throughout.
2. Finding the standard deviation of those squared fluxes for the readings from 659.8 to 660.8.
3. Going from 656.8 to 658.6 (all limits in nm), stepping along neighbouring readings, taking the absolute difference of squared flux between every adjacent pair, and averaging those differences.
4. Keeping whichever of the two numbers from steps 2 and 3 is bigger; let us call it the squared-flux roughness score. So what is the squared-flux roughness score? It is 0.26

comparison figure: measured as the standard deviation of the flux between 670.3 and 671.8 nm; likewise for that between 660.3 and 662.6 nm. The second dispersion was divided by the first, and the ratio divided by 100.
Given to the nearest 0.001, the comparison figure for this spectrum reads 0.002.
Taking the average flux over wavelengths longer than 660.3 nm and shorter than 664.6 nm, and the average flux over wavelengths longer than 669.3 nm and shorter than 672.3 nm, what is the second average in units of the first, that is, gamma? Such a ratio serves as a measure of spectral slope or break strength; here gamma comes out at 0.99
